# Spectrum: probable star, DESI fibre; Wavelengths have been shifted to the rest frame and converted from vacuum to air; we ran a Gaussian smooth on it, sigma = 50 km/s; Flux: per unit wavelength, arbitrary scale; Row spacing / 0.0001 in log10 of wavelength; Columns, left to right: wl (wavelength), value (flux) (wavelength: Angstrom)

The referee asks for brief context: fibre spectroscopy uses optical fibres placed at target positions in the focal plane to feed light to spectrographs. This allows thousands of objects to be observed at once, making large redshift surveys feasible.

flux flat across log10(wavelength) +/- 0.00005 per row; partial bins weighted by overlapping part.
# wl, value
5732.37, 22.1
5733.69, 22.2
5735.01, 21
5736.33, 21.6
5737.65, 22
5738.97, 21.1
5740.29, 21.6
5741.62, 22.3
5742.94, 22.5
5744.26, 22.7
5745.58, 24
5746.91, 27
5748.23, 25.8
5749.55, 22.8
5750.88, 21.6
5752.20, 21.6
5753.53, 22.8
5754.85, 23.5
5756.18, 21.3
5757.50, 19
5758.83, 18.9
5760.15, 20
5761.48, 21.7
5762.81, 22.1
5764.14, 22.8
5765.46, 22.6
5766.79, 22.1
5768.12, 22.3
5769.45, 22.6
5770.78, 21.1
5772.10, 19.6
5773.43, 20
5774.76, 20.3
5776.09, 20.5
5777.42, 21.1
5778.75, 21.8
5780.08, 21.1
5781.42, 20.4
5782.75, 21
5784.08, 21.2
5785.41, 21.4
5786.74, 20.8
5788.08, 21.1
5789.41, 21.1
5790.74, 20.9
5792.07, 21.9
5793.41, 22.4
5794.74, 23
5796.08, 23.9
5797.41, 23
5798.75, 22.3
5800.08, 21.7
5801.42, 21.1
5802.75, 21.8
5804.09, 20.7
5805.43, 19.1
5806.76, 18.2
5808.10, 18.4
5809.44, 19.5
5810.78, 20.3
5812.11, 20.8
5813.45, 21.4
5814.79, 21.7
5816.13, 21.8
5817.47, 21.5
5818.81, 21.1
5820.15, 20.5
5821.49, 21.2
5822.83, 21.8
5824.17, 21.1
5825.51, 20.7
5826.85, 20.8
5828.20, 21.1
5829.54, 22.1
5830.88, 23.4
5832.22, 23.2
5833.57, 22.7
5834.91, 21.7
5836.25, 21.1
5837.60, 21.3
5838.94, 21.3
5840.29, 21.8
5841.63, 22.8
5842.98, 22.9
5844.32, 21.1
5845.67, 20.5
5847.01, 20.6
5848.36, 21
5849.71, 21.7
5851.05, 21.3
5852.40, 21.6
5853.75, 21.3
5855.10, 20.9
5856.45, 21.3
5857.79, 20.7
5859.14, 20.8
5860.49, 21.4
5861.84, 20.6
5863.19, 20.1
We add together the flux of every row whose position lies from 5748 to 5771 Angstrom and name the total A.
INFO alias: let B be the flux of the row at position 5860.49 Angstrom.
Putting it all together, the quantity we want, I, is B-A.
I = -373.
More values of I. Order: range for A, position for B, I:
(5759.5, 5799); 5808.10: -628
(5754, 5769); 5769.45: -214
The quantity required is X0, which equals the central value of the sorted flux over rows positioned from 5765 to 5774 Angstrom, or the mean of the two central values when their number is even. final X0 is 22.1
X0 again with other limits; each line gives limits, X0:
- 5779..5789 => 21.1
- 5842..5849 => 21.0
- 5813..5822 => 21.4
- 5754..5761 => 20.0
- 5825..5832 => 21.1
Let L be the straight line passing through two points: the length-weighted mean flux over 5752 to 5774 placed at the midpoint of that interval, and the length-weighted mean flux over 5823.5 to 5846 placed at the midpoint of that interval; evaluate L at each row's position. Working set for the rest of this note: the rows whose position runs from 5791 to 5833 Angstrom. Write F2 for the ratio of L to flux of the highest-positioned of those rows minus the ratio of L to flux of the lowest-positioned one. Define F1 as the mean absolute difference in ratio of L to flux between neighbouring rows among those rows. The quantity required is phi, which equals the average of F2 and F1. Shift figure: -0.01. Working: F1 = 0.0312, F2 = -0.05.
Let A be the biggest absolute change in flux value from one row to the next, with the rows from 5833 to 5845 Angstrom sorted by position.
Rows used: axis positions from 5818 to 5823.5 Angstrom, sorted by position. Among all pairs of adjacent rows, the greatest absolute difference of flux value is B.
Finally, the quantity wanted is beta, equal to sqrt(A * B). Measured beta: 1.12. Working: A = 1.8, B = 0.7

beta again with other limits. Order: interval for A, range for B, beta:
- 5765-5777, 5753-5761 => 1.86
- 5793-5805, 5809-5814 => 0.94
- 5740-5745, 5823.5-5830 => 0.84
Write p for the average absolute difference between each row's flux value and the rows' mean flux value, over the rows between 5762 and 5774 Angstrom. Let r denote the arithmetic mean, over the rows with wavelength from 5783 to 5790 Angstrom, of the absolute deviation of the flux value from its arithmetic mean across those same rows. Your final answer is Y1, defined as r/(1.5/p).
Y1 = 0.09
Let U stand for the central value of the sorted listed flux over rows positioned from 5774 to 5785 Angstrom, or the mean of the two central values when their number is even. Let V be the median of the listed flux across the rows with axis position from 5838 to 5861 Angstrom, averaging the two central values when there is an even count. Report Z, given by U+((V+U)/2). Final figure 42.2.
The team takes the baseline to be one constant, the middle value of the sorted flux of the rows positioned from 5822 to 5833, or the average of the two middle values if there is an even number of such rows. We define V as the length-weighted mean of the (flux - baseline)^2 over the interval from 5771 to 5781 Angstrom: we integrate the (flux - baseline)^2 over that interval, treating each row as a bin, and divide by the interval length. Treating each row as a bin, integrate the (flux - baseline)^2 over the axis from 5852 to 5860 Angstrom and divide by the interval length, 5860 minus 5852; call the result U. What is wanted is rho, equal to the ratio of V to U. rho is 4.9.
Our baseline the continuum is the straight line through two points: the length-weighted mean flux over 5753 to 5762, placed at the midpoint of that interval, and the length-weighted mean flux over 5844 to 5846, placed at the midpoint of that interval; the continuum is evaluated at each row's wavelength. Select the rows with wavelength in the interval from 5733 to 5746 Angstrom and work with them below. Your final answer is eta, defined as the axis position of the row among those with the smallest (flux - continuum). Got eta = 5735.01 Angstrom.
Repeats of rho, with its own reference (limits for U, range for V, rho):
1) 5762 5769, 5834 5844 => 0.7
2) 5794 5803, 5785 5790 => 0.1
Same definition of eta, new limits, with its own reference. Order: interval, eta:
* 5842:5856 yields 5845.67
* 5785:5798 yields 5786.74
